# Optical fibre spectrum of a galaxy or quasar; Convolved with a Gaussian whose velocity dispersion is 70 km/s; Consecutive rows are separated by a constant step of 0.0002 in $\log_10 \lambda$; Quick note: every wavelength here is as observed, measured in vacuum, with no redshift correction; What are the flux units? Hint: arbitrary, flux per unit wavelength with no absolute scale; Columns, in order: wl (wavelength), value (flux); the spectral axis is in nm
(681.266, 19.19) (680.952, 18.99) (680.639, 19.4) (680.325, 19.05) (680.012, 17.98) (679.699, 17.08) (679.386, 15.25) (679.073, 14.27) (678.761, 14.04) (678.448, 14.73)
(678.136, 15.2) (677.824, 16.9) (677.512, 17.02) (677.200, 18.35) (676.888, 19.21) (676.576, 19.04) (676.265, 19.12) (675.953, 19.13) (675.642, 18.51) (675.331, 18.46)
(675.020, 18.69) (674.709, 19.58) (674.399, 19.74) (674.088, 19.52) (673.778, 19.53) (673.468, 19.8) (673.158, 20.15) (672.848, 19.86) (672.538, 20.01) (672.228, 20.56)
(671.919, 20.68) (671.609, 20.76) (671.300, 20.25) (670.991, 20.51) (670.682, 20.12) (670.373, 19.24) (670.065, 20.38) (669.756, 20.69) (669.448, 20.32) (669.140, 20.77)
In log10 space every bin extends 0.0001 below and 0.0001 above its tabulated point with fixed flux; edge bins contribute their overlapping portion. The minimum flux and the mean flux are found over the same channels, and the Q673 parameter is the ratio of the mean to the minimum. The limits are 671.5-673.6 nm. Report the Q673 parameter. 1.02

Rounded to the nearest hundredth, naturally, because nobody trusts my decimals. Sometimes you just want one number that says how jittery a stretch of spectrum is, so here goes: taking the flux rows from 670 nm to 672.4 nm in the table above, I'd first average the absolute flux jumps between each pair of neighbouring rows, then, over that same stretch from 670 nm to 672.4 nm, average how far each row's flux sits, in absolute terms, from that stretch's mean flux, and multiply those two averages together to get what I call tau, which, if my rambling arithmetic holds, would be 0.16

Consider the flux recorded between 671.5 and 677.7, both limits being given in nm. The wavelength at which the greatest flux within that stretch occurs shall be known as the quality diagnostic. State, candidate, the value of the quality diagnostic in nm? 671.609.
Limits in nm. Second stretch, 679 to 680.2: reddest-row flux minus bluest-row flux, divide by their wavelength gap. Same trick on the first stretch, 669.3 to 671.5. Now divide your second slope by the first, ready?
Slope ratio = -105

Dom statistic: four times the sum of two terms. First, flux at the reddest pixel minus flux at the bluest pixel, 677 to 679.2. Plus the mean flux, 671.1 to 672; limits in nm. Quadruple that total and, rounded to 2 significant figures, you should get 66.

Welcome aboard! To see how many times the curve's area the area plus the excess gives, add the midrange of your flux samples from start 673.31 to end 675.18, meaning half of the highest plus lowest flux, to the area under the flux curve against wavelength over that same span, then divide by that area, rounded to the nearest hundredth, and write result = 1.53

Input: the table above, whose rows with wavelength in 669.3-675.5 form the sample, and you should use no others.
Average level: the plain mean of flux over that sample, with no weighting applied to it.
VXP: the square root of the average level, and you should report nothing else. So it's 4.47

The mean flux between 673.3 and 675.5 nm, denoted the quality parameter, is 19.3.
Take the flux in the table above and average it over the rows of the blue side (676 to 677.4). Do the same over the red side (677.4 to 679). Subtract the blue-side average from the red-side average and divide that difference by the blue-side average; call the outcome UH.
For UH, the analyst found -0.18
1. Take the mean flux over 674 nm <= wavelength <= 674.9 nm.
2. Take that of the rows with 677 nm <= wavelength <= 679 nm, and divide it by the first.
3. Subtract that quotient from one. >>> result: 0.18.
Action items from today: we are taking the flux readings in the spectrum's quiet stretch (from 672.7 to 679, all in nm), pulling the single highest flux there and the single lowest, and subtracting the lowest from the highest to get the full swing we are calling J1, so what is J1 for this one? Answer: 6.1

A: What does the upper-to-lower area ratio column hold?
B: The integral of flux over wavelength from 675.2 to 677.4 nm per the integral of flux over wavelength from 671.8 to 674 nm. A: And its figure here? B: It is 0.94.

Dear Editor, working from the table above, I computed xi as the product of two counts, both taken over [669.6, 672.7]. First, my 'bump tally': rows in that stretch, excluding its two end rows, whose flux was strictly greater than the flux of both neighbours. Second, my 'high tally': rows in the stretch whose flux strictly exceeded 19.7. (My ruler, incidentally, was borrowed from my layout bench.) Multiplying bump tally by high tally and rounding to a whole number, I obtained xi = 18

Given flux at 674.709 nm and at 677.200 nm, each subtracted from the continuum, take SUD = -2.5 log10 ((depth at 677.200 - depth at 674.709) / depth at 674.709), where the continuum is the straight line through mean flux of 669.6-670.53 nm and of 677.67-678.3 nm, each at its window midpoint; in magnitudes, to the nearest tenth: 4.0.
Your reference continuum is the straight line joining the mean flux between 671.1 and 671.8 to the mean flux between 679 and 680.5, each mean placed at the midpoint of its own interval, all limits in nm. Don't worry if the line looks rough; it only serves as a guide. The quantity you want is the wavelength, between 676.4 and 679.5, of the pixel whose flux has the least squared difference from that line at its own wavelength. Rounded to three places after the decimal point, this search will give 677.200 nm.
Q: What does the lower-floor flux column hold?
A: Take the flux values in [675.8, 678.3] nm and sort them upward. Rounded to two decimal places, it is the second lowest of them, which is 16.90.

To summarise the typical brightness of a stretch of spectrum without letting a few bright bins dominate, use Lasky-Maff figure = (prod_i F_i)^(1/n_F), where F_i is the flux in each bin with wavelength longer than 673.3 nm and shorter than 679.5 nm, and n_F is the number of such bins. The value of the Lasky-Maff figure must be 18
